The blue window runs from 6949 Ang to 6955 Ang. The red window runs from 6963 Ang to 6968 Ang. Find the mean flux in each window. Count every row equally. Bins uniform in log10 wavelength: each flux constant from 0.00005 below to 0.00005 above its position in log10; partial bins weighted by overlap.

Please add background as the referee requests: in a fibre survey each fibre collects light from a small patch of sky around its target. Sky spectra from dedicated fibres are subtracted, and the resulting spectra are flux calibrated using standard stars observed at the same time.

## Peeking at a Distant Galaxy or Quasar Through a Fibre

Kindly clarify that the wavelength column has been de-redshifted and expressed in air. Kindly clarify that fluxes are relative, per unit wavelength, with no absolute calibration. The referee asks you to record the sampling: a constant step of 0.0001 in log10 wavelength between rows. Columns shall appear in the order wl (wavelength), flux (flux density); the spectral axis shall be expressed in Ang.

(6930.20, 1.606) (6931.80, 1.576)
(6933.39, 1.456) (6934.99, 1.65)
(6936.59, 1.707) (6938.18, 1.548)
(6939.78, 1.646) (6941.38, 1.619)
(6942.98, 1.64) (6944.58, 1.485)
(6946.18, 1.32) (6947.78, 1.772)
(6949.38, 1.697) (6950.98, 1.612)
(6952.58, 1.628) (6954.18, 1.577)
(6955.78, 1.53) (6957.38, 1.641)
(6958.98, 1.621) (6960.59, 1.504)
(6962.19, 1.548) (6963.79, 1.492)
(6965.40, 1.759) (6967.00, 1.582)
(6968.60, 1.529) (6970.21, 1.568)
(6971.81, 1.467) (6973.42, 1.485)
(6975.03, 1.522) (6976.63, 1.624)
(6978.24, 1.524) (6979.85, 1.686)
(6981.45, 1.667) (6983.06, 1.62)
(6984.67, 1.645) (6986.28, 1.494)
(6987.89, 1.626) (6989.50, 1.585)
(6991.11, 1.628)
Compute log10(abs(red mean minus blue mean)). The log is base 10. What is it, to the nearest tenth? -1.8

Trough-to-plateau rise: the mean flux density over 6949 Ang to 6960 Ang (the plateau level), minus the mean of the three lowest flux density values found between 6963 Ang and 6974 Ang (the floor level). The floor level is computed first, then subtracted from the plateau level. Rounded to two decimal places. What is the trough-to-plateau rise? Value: 0.13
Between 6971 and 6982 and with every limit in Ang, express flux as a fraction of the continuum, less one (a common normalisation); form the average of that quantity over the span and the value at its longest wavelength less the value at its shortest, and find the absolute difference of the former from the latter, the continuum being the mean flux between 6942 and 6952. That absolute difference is 0.14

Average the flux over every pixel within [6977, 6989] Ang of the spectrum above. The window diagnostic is 1.61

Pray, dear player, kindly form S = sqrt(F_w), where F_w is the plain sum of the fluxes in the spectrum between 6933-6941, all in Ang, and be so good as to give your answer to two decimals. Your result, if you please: 2.83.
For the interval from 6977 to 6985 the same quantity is 2.85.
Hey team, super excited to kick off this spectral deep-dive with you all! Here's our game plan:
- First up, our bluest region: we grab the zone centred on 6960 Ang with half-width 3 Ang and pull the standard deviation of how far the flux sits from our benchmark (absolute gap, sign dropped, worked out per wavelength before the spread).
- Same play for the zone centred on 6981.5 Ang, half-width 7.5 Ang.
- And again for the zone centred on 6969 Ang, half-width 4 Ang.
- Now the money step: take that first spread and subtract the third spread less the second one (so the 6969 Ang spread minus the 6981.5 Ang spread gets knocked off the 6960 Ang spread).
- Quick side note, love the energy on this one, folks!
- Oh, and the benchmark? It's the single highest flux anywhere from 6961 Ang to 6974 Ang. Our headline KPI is 0.02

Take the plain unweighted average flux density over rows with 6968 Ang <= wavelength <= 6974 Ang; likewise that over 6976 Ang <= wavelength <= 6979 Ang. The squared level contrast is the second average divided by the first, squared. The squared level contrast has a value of 1.08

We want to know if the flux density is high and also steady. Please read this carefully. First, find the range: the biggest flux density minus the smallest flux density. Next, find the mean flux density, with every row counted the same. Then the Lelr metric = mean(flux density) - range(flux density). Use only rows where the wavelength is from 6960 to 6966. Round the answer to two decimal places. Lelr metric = 1.31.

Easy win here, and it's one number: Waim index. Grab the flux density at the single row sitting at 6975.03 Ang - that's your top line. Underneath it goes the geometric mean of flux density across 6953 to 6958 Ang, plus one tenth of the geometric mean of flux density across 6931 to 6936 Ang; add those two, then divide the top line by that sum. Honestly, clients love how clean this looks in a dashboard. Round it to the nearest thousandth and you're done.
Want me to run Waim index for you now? 0.876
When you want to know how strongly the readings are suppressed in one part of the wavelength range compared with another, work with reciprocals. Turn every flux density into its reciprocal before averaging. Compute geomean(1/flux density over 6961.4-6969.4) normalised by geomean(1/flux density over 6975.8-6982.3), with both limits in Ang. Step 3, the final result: 1.03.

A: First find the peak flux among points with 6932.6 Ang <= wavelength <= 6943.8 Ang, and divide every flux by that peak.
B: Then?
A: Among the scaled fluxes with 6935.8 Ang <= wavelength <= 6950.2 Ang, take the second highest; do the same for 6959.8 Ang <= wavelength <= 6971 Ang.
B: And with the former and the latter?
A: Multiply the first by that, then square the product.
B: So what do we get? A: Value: 0.859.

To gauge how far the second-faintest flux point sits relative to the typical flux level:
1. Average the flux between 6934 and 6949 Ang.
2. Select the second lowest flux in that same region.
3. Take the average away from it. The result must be -0.114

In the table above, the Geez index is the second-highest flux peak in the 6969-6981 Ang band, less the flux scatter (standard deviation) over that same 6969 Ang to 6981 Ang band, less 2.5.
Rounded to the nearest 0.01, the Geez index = -0.95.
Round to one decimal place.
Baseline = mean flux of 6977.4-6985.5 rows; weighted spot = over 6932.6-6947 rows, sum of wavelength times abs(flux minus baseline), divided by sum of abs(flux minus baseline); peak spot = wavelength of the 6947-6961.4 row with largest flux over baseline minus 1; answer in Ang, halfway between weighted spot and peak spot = 6944.4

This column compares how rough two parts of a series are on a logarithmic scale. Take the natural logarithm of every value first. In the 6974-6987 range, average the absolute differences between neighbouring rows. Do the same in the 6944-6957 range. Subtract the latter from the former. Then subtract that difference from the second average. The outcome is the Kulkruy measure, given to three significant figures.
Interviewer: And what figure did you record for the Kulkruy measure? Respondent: 0.111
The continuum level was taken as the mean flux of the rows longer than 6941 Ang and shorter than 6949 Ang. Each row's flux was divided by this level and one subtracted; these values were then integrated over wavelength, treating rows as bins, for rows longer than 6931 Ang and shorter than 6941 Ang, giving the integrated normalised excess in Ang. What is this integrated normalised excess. 0.18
